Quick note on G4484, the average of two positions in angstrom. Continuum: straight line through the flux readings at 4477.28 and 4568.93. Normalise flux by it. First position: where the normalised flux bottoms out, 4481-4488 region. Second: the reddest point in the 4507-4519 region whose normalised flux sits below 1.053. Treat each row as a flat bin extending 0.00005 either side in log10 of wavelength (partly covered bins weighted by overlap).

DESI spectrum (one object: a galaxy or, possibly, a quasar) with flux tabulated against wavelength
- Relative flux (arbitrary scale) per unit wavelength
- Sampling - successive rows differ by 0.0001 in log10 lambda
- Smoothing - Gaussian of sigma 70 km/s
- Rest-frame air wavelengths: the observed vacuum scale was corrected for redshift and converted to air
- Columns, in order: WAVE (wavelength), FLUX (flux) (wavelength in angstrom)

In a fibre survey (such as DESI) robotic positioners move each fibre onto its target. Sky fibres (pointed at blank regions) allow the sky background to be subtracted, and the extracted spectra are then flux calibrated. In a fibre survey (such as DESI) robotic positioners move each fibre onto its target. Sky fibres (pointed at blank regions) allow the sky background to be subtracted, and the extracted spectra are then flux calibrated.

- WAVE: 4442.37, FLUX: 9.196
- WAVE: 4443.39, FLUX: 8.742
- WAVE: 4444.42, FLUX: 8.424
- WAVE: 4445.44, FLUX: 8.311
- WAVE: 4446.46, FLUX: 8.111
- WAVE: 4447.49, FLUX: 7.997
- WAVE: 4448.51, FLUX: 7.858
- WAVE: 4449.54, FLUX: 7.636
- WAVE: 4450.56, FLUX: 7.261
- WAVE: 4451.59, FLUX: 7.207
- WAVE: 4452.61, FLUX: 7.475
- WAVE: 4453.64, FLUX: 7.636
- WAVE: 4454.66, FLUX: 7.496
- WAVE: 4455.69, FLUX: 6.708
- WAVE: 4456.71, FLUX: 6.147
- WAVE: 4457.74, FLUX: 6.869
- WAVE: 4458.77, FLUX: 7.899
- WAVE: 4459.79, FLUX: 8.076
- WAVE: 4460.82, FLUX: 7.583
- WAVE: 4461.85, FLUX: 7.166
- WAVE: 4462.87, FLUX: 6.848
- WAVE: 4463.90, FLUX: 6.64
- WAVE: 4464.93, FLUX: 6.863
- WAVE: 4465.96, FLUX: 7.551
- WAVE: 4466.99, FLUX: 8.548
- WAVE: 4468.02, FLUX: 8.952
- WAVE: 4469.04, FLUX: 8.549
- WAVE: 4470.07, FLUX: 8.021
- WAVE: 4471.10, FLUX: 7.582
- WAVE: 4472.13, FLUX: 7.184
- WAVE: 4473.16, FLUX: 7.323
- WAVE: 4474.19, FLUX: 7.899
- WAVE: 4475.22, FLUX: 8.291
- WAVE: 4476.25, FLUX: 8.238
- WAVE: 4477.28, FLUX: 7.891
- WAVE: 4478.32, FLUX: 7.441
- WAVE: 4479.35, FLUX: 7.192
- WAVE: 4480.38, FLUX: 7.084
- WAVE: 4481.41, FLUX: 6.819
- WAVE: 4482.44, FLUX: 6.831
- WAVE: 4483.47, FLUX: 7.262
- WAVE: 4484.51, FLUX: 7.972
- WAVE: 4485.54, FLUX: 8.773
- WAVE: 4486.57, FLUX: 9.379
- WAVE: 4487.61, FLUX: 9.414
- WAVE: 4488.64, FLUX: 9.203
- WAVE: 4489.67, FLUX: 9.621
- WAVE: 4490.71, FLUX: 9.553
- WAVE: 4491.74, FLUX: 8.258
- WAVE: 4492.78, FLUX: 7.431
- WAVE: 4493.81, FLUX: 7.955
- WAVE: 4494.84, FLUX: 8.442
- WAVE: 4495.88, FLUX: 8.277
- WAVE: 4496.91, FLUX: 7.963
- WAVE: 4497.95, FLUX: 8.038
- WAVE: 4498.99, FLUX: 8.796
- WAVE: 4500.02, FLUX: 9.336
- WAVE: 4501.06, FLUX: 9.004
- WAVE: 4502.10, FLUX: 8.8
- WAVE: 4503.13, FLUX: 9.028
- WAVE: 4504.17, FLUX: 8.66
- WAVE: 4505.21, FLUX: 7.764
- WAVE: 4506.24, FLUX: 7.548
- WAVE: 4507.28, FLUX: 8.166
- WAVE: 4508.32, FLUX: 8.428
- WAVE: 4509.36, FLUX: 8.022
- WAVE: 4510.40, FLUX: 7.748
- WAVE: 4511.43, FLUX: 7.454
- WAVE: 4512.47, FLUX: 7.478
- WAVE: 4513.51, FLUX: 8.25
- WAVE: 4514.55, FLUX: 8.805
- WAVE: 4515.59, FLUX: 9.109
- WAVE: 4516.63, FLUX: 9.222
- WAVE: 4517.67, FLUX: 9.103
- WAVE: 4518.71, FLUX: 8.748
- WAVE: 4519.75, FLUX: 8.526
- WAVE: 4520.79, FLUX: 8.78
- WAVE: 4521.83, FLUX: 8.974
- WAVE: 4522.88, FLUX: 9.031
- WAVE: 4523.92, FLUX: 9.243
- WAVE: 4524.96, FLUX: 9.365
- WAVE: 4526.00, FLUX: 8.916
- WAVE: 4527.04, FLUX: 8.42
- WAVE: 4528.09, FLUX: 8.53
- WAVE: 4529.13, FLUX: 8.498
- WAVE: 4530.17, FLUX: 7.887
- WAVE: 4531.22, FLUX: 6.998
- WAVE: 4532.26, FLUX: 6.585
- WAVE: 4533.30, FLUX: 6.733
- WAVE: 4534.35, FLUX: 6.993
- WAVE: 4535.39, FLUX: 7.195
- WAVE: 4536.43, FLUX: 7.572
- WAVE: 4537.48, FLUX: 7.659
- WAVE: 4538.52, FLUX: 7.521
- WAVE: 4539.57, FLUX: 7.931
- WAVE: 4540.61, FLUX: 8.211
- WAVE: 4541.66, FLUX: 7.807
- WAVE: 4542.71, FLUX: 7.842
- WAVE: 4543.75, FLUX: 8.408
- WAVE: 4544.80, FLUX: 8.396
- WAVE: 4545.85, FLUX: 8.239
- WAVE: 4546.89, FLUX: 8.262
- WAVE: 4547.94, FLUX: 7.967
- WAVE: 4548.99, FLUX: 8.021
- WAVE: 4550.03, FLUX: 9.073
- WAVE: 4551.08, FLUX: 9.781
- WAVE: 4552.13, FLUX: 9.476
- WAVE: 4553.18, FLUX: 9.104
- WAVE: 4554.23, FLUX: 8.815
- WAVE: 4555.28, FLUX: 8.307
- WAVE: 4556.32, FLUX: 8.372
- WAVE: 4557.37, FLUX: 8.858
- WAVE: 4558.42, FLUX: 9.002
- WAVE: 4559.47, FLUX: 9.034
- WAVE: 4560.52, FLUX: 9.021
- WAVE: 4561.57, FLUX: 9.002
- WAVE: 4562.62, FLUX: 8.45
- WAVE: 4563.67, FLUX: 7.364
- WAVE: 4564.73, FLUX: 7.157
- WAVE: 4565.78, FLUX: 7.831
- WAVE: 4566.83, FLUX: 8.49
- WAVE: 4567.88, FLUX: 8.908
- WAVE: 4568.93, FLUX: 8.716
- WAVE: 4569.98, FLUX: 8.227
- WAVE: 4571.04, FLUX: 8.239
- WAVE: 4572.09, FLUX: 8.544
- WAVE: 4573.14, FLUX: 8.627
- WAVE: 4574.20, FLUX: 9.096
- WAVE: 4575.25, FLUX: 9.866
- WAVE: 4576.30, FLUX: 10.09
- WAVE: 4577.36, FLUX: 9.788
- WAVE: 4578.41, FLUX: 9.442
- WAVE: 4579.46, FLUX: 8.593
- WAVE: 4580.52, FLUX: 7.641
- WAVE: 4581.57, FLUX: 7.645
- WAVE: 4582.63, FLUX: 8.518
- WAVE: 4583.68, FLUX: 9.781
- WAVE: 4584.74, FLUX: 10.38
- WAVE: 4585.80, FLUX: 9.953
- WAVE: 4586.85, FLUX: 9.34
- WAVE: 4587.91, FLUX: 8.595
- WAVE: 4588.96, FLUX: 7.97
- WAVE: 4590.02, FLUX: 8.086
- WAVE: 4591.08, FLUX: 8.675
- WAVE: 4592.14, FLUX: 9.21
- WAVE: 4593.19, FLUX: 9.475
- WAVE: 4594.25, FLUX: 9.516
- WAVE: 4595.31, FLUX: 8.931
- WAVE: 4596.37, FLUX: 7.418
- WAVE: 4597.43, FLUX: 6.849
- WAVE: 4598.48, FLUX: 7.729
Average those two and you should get 4497.5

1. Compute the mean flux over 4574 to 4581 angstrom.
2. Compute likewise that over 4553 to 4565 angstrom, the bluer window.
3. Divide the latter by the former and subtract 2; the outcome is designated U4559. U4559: -1.07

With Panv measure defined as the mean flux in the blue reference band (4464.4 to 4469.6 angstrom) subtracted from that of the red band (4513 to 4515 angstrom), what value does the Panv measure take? 0.4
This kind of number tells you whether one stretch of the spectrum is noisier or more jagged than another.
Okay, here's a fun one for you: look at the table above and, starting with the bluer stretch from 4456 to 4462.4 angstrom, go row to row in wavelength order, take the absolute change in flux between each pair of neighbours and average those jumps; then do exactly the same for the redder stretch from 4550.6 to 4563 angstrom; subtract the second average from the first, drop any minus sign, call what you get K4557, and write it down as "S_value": 0.31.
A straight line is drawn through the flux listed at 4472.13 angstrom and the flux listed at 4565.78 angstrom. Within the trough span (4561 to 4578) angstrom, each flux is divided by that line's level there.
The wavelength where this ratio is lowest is 4564.73 angstrom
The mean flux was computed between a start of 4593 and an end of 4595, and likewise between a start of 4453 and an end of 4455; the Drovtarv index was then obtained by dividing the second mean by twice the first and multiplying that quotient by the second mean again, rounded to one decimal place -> 3.0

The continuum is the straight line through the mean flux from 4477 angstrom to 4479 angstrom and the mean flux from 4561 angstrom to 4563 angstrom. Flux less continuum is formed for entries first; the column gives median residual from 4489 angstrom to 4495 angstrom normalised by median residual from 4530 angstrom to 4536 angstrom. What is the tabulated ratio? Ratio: -0.4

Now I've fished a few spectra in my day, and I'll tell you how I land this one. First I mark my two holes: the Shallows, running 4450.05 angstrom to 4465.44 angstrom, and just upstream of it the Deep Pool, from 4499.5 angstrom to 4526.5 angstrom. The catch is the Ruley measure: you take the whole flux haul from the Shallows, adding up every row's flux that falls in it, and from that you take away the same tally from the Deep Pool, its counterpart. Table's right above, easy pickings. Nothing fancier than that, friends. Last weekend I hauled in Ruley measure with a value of -116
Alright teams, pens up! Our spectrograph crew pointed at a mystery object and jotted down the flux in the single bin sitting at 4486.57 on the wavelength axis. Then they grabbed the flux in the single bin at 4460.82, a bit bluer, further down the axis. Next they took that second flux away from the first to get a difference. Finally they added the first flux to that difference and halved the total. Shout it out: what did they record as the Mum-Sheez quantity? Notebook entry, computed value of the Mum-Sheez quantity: 5.6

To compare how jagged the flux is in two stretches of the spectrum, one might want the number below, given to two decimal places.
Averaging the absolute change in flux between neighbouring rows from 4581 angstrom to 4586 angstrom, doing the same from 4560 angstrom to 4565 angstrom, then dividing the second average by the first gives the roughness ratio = 0.59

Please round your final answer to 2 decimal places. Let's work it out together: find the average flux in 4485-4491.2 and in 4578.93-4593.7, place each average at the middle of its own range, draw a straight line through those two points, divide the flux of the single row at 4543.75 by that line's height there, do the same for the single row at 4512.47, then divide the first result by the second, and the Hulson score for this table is 1.14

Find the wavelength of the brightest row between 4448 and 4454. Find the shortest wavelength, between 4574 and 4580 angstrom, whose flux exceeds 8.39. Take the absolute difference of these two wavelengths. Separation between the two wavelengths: 125.7 angstrom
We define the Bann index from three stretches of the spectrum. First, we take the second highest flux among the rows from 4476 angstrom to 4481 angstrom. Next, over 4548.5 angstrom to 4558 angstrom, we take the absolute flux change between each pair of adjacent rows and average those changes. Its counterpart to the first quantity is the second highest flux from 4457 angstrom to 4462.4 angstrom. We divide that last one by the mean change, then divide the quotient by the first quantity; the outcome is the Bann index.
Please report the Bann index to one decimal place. 2.1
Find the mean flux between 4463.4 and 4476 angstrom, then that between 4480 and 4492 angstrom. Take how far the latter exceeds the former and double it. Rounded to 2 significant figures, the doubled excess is 1.1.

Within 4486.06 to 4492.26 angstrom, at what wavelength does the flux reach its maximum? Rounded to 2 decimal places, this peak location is 4489.67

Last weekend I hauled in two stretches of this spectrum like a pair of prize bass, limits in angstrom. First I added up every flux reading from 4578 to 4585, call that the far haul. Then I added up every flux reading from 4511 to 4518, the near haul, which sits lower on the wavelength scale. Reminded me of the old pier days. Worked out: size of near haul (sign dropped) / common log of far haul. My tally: 33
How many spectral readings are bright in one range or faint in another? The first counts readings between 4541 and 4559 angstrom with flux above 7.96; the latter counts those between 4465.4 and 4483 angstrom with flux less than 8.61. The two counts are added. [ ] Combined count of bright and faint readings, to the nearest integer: 31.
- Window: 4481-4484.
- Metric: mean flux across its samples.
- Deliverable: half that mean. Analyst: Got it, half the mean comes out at 3.49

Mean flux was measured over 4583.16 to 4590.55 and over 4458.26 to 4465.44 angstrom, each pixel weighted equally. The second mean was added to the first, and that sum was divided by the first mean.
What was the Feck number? 1.80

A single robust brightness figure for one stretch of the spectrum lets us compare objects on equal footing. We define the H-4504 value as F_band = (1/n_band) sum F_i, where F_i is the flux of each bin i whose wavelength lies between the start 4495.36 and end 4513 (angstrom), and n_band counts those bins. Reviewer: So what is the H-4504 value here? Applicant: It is 8.3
